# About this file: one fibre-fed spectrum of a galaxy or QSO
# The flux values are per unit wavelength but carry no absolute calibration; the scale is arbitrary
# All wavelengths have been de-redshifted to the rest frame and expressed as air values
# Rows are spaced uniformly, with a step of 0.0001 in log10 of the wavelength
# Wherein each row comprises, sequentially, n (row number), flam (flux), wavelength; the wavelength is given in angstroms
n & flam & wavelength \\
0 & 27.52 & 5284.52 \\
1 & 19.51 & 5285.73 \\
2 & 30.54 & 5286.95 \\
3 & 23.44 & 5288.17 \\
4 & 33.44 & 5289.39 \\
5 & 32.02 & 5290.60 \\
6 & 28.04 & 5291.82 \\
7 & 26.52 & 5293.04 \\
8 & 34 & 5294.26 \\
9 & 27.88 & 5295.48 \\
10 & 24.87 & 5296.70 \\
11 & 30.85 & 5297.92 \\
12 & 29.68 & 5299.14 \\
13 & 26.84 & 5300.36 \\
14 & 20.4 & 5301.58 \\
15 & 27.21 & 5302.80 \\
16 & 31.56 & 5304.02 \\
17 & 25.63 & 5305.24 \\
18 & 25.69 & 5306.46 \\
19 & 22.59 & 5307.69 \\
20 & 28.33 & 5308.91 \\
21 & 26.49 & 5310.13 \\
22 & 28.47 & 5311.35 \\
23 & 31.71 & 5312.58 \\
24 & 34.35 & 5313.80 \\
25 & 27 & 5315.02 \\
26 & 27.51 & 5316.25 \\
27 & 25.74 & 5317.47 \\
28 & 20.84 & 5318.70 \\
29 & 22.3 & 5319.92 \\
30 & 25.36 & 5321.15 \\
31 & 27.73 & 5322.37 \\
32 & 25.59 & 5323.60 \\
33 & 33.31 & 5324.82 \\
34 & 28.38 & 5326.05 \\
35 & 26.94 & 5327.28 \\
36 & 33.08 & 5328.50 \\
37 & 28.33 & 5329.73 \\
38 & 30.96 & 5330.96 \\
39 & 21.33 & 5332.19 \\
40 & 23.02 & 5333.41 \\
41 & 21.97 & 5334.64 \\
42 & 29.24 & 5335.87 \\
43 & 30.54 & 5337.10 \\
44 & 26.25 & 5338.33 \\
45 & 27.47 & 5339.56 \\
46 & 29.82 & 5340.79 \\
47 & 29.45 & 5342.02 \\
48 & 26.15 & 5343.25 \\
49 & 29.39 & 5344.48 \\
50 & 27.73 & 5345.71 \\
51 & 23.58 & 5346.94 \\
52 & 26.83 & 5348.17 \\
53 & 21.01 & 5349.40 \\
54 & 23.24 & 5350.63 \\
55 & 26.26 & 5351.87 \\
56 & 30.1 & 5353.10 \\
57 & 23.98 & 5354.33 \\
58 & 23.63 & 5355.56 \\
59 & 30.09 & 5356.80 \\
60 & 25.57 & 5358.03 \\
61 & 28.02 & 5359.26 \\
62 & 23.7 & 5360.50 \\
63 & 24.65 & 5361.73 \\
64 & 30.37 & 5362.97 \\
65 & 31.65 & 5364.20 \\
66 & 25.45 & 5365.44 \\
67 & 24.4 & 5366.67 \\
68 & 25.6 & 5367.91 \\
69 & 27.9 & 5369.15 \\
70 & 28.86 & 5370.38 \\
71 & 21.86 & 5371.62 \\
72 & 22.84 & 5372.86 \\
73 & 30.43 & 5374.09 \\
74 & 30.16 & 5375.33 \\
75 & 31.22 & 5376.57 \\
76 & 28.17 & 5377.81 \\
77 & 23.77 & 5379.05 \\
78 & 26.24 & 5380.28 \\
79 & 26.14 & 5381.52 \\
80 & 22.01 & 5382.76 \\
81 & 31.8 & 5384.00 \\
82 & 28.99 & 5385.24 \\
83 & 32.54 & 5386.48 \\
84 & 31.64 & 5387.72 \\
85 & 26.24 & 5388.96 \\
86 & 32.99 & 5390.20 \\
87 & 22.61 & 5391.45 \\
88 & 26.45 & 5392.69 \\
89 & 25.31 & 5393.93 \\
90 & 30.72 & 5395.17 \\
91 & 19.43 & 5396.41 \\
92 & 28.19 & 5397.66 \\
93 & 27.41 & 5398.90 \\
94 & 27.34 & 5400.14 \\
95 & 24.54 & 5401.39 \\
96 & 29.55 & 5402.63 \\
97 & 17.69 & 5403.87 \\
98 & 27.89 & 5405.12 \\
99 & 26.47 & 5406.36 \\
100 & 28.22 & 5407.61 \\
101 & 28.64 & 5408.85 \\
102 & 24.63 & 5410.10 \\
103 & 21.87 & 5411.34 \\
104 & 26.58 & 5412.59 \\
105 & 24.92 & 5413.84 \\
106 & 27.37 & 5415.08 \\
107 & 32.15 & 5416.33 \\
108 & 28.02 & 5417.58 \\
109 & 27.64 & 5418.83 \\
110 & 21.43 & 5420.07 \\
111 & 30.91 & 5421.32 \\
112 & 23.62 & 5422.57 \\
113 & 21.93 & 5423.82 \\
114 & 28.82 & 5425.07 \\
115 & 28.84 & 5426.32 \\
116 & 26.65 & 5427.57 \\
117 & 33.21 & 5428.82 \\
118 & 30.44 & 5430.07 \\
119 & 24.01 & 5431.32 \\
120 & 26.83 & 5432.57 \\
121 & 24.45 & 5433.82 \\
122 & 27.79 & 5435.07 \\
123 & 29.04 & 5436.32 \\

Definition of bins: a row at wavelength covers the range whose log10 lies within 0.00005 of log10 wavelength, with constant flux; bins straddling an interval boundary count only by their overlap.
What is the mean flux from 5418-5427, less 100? -73.8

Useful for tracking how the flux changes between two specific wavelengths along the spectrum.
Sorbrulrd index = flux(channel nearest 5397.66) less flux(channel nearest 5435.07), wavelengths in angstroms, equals 0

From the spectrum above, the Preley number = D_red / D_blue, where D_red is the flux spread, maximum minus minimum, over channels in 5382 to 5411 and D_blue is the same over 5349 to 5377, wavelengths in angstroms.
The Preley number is 1.4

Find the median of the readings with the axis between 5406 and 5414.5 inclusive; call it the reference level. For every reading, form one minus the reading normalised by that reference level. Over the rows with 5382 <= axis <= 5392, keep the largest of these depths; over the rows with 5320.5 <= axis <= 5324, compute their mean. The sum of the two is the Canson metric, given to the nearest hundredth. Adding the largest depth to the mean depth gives 0.18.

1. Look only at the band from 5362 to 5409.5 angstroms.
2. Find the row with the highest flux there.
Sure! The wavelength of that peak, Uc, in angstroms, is 5390.20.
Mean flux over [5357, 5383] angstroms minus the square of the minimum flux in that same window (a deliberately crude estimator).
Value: -451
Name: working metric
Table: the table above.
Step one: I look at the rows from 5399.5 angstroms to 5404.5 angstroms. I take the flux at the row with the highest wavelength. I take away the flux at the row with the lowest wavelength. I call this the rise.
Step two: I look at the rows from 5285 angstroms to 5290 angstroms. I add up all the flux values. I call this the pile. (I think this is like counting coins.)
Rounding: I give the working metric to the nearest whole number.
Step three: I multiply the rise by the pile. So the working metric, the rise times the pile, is -1032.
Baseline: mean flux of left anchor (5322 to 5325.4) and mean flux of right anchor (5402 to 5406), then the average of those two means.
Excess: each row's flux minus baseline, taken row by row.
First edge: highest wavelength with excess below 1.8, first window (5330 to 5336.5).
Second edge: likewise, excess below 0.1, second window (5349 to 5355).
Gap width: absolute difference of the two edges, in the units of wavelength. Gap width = 19.7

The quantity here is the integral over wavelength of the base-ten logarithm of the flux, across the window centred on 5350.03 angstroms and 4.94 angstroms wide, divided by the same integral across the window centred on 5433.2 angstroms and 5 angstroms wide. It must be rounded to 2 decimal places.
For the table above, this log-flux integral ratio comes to 0.97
